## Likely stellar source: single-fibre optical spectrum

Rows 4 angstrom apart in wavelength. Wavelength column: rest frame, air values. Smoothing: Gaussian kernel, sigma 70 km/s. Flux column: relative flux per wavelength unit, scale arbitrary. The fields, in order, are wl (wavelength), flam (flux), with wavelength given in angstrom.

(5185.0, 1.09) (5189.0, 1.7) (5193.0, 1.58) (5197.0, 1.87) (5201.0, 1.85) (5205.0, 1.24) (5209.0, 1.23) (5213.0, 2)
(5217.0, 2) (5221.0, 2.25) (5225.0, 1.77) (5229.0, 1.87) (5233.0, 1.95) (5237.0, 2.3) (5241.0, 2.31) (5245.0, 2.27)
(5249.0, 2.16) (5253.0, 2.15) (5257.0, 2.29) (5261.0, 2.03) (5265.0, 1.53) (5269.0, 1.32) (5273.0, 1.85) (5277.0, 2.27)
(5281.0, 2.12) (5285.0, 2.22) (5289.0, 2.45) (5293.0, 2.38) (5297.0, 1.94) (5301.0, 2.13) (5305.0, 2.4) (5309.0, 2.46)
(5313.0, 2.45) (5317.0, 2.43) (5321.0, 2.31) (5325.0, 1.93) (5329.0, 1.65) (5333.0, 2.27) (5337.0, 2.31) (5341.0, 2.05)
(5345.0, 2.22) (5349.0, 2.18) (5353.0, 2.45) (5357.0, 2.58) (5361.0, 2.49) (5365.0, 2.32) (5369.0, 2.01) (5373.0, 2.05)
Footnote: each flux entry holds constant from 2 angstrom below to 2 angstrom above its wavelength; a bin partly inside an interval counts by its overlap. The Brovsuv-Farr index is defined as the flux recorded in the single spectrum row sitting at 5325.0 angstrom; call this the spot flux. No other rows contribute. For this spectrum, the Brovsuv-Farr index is 1.93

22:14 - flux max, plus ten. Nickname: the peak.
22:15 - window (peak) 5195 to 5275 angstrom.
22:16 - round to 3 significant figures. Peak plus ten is 12.3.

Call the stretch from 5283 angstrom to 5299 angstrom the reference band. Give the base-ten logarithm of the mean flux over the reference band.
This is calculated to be 0.352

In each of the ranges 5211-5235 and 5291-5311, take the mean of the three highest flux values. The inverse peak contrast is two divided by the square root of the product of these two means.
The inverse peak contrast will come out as 0.892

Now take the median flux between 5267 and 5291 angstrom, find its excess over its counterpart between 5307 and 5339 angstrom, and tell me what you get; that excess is -0.14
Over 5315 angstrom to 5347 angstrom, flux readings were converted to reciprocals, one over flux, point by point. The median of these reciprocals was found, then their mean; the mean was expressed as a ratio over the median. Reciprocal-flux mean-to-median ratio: 1.06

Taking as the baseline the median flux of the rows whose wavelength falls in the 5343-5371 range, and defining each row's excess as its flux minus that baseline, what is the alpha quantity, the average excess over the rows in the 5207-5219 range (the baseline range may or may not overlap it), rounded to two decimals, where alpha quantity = -0.58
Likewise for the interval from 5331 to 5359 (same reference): -0.03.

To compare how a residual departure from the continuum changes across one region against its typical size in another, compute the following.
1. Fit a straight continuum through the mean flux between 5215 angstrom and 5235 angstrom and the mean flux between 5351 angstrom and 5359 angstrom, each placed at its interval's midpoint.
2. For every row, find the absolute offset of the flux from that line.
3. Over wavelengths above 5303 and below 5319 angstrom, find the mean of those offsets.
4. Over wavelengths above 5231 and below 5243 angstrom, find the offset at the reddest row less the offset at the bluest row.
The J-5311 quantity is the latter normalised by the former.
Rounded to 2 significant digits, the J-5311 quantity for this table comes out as 2.1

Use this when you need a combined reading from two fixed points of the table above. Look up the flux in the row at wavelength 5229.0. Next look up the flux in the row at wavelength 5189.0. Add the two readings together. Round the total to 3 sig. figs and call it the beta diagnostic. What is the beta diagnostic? 3.57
